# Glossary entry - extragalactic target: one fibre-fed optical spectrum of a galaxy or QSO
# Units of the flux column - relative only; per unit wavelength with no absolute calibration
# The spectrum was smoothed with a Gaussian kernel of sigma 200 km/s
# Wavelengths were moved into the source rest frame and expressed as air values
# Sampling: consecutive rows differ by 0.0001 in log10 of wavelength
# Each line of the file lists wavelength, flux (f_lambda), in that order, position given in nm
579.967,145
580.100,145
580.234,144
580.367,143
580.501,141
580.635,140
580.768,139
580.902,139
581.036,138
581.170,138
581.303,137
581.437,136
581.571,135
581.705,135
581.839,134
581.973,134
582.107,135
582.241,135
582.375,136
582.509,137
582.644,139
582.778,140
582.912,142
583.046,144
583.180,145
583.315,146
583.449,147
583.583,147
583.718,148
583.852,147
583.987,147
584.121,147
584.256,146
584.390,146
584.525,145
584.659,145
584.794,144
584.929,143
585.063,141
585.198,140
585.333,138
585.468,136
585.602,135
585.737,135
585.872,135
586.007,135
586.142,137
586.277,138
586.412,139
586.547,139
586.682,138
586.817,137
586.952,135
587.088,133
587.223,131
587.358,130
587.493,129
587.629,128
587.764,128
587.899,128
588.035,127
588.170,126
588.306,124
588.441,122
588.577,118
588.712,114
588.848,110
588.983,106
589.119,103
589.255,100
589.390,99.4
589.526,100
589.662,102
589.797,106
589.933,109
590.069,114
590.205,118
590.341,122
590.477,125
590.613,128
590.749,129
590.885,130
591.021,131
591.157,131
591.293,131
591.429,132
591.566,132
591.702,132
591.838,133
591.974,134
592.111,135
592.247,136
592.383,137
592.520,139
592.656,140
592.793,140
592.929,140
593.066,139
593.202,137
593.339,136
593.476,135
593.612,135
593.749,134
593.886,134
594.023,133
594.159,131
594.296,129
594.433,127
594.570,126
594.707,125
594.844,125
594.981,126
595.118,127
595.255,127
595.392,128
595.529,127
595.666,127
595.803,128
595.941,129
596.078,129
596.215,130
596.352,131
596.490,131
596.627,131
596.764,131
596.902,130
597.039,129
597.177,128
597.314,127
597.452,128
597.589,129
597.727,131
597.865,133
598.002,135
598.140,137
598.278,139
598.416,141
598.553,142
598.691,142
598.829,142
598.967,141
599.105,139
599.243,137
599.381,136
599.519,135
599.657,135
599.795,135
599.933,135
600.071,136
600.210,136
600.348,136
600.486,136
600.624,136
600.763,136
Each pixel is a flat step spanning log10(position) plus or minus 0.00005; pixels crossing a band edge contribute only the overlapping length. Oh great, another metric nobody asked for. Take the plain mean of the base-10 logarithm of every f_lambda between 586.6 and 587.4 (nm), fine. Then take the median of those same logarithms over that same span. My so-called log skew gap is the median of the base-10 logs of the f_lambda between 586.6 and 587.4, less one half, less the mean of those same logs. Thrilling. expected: -0.500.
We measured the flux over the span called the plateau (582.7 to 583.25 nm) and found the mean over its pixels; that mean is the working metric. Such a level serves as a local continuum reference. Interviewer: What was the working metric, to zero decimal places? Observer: 143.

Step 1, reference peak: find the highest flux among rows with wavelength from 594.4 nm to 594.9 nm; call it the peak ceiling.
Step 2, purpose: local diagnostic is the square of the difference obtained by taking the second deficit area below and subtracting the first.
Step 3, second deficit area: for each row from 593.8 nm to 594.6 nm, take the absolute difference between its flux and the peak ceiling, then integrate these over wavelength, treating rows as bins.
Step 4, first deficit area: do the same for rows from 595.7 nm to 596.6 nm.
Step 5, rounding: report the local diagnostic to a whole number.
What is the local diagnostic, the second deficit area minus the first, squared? 0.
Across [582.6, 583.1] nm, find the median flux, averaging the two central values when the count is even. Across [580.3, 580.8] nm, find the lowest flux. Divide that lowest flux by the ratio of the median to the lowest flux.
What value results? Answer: 137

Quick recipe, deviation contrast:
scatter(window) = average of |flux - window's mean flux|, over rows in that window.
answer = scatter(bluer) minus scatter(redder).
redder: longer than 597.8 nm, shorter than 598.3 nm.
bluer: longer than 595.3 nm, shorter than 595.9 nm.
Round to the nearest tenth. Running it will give -1.5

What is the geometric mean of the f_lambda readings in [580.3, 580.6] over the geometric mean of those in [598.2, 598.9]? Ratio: 1.01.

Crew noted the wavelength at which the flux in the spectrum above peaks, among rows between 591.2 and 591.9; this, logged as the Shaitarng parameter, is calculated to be 591.838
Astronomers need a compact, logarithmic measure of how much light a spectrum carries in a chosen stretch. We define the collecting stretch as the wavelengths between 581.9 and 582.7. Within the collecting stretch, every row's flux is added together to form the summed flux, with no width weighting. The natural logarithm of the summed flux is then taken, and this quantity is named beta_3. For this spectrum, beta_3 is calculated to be 6.70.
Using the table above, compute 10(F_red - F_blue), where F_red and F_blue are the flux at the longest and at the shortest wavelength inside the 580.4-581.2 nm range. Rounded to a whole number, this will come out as -30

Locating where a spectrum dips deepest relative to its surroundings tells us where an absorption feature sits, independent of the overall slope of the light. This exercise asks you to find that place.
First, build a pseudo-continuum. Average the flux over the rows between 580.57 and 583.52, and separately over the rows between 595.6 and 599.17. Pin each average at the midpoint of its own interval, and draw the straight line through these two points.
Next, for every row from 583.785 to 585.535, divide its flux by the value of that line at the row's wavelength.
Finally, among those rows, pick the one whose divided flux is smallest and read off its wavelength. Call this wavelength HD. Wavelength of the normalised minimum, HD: 585.468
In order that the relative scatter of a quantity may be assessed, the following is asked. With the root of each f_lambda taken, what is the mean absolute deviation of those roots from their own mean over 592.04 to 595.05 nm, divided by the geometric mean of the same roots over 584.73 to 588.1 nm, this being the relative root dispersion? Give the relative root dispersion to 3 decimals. 0.016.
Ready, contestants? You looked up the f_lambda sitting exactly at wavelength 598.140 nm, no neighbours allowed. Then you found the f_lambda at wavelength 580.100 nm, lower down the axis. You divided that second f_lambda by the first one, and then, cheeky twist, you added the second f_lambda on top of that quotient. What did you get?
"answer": 146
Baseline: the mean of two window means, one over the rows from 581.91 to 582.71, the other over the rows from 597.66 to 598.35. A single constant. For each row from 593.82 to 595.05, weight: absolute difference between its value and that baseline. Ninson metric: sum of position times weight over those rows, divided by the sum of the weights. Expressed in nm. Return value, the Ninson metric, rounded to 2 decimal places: 594.59 nm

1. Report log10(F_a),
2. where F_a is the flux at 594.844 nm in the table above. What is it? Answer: 2.10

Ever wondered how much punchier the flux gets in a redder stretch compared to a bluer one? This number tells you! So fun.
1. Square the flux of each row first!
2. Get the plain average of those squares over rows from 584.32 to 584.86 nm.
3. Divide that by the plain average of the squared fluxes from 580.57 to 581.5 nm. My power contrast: 1.10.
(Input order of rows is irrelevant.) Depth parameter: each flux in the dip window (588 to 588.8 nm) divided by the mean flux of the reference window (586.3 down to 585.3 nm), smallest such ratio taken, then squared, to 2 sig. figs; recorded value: 0.70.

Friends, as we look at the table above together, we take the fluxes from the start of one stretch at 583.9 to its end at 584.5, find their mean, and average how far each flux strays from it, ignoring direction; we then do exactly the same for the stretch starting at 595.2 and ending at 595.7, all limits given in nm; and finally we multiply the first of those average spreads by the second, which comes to 0.19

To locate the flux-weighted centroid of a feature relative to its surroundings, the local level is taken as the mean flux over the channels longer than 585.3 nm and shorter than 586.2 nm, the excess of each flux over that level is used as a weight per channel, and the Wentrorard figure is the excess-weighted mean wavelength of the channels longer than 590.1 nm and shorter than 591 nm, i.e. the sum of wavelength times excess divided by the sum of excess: 590.45 nm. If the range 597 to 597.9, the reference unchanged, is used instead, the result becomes 597.39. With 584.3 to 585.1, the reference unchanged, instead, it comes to 584.68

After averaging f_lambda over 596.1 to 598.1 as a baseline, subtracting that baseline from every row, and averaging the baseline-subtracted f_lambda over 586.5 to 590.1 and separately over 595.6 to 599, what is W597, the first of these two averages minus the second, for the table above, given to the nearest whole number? -13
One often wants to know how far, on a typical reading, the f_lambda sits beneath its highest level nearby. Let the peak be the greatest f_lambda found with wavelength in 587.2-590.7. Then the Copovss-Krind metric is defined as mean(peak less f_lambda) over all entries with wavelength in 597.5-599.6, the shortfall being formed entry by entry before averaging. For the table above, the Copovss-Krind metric -6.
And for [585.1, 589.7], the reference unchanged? 5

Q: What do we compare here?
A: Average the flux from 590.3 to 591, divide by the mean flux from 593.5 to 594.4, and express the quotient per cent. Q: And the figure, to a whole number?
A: 96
